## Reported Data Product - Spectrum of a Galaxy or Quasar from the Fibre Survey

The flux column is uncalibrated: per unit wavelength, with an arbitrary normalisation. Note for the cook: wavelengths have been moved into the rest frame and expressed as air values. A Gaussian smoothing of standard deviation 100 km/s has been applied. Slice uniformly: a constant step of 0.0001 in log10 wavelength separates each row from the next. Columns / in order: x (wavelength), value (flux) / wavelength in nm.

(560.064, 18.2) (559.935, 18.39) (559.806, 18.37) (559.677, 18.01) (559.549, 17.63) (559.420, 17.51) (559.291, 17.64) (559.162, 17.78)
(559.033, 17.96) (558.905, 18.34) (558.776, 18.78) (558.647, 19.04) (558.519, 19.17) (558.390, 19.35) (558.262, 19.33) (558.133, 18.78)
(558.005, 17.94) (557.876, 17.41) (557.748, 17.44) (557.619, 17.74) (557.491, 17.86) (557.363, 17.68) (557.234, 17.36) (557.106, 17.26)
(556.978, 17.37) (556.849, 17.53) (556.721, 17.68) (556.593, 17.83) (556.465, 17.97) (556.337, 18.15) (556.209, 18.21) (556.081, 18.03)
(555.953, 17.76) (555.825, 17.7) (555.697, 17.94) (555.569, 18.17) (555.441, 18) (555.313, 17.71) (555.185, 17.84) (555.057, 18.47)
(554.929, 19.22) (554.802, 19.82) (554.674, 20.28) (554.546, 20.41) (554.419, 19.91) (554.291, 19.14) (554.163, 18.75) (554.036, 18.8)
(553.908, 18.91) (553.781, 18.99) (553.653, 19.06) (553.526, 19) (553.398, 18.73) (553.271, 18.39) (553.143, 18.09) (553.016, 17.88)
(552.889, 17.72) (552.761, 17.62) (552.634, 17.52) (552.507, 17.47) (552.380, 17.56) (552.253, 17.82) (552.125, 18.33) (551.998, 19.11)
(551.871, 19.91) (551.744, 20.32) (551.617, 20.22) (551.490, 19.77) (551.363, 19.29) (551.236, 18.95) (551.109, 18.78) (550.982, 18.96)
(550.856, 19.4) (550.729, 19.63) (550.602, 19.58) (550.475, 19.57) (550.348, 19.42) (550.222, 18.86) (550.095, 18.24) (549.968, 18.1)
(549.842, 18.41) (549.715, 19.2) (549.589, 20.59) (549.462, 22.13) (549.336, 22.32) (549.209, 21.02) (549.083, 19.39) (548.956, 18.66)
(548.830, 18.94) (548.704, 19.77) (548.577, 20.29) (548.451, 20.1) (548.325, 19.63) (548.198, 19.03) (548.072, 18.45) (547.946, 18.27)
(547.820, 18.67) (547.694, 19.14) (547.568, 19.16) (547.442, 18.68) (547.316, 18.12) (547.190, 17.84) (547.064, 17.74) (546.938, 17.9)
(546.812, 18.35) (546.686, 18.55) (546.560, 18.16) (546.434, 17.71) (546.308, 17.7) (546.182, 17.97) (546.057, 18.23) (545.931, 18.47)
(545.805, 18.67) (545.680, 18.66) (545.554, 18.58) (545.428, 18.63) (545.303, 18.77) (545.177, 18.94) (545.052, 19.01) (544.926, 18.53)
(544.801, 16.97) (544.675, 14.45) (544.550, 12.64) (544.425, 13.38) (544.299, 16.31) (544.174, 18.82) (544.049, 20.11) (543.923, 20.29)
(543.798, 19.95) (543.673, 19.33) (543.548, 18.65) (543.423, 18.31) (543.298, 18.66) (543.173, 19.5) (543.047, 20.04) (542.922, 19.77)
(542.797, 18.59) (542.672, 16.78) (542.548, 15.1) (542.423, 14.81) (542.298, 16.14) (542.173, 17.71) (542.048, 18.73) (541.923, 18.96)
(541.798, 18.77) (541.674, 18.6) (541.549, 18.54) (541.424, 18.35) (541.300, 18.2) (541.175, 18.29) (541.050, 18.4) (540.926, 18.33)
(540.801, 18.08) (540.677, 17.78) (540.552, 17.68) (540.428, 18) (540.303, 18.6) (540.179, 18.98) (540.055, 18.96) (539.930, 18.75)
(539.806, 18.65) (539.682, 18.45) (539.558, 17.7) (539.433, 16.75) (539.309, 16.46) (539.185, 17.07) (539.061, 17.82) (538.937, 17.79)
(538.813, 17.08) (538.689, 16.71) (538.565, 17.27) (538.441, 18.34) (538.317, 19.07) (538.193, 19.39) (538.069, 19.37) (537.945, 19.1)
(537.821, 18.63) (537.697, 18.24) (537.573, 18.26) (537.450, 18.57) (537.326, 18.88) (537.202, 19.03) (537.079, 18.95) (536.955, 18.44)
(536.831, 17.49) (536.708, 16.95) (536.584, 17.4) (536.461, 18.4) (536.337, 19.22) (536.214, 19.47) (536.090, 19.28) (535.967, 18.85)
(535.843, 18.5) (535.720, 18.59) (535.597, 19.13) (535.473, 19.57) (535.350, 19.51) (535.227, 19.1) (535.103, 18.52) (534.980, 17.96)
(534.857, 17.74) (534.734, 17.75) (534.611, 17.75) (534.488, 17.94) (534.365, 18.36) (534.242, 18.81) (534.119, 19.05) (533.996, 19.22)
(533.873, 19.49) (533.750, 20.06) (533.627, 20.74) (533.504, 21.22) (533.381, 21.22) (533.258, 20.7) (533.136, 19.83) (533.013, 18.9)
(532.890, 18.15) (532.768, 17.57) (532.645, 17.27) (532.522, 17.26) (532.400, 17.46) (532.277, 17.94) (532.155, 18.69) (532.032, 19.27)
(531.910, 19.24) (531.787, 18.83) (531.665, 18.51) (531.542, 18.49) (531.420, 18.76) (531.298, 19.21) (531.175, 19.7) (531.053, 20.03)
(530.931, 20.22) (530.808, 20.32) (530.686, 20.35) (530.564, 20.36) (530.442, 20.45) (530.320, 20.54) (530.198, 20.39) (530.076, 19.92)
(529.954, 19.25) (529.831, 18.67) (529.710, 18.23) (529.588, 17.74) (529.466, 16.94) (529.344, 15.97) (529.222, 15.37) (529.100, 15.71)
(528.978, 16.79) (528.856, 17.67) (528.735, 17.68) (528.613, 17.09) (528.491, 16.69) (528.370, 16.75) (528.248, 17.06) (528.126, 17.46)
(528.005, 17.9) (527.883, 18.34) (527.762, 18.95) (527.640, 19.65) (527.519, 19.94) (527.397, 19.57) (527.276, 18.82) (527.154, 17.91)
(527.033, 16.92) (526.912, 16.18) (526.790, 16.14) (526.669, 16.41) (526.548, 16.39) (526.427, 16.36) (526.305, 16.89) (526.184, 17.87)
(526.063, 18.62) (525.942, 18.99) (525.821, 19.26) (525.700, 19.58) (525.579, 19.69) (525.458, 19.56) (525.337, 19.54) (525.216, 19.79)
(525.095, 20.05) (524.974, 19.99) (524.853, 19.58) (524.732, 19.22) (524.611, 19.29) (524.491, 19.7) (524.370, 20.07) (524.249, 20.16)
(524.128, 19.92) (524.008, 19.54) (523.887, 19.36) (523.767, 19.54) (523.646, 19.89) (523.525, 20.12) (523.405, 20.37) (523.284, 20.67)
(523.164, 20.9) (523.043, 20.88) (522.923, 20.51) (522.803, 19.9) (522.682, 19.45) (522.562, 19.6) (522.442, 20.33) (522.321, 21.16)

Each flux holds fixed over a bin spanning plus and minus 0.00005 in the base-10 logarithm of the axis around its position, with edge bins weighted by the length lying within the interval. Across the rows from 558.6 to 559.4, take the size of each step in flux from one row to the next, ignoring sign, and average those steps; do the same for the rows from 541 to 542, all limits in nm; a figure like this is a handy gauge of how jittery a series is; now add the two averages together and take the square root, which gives 0.65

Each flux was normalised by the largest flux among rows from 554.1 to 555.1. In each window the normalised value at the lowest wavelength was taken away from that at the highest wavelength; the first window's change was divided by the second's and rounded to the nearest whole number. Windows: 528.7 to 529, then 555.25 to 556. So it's -18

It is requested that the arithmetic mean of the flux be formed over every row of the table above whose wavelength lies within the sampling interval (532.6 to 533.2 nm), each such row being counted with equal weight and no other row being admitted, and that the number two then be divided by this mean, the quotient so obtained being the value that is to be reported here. 0.109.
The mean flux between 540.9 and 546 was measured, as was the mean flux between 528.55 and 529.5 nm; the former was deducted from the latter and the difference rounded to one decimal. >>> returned -1.4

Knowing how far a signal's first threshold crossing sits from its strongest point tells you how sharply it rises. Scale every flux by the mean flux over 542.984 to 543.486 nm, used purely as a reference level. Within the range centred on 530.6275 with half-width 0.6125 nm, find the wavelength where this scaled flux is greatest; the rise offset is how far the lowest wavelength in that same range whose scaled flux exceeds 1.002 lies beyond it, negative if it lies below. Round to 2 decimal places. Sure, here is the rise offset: -0.24 nm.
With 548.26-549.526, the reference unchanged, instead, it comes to -1.01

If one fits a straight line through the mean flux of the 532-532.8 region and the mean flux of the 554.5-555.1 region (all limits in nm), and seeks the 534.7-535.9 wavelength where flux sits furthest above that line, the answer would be 535.473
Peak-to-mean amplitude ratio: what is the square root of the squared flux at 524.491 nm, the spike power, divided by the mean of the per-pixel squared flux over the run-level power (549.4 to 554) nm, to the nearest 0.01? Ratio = 1.04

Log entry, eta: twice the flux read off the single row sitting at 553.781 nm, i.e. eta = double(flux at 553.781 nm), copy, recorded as 38.0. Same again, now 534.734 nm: 35.5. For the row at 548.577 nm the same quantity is 40.6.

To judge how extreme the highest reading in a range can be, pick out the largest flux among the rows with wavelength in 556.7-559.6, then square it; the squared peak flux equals 374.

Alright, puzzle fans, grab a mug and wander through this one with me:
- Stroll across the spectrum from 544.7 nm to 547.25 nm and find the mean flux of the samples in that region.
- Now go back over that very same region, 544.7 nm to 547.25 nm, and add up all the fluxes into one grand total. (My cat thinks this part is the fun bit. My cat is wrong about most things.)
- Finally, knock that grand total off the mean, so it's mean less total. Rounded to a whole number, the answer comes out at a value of -347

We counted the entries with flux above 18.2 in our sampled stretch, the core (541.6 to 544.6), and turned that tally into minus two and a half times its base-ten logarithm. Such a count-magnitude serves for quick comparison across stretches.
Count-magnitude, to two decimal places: -3.01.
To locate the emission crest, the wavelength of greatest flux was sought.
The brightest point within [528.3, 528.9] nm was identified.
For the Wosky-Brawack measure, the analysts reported 528.735 nm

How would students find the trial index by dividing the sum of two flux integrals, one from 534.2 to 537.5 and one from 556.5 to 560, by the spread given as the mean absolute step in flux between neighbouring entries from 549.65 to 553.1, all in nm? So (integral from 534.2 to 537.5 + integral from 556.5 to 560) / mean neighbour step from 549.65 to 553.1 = 390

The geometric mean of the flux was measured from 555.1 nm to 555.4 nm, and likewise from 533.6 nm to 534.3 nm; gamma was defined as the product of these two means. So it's 348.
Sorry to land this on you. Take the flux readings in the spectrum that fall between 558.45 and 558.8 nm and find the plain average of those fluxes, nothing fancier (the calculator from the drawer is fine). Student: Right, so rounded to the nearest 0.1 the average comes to 19.0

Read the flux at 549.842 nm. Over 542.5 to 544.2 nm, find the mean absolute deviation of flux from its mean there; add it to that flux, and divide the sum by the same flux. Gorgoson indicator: 1.05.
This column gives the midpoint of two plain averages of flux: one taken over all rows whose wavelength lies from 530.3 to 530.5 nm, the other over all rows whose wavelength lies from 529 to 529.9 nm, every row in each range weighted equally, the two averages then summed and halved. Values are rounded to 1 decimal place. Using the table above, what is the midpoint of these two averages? 18.7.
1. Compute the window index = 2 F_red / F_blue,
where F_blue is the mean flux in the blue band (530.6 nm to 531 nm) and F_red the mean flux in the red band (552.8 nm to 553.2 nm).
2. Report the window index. 1.76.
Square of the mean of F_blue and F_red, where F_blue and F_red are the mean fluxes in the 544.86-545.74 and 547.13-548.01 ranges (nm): 348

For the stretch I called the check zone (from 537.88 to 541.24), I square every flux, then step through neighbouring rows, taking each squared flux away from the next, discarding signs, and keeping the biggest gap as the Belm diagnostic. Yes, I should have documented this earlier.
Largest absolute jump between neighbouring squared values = 38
